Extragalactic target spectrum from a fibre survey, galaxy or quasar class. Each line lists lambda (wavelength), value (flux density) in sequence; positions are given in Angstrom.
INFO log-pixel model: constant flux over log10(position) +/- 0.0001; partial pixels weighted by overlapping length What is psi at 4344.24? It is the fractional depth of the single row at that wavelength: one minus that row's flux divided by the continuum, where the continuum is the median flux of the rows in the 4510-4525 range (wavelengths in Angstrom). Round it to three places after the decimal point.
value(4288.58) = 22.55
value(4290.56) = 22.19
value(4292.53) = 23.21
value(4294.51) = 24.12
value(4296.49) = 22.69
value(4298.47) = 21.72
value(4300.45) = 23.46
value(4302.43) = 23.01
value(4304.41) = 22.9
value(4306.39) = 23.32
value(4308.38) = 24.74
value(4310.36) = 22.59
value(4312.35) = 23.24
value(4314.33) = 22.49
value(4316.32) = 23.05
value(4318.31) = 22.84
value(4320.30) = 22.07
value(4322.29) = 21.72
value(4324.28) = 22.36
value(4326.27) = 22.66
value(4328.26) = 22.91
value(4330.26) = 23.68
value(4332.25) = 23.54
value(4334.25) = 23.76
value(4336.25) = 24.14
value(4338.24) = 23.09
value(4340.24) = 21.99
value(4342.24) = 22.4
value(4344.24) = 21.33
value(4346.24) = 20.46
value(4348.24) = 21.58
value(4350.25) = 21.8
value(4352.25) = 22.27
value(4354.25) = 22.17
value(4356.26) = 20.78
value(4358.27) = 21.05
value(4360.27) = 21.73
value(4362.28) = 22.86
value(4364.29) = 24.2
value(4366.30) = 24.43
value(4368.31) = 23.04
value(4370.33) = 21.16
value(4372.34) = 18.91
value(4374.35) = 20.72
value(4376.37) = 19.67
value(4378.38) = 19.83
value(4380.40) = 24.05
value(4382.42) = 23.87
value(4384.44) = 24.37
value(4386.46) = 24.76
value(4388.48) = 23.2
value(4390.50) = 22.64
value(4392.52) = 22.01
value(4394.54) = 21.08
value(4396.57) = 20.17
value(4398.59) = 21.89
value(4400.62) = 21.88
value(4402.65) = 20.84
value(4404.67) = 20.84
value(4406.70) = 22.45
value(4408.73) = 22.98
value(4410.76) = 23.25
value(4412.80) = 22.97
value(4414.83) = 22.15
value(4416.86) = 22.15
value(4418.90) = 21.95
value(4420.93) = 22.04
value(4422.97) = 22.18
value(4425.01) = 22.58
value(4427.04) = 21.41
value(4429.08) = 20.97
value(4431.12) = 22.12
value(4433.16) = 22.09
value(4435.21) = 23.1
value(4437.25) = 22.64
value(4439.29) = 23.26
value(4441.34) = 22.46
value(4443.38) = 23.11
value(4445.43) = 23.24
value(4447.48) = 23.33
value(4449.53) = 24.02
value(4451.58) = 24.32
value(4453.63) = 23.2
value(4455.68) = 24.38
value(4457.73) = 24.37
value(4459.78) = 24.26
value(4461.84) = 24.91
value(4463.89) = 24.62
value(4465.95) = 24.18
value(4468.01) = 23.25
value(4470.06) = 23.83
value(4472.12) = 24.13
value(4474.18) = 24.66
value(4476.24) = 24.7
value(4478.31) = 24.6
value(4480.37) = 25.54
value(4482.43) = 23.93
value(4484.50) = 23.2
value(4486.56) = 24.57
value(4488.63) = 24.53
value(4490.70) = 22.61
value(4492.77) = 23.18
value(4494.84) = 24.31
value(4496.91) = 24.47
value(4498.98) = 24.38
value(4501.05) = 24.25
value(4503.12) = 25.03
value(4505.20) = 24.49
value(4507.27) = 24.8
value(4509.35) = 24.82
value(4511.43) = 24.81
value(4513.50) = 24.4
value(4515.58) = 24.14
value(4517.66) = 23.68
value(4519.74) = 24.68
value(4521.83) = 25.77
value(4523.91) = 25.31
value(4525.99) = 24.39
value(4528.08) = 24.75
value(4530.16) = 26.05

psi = 0.136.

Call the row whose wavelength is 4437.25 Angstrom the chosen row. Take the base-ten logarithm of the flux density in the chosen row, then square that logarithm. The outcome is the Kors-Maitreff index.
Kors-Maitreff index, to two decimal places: 1.84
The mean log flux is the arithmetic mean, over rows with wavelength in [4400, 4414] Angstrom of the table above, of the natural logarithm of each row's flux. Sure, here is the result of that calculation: 3.098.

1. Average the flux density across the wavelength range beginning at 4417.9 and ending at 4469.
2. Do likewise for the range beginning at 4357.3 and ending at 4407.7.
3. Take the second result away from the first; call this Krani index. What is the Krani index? 1.05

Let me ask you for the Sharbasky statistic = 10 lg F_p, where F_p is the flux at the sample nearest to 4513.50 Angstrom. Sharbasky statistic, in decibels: 13.9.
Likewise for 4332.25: 13.7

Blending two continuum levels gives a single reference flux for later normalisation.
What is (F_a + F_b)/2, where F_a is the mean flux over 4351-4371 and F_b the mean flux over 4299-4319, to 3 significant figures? 22.8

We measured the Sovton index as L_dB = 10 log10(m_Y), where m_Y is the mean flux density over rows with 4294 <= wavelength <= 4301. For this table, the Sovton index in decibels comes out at 13.6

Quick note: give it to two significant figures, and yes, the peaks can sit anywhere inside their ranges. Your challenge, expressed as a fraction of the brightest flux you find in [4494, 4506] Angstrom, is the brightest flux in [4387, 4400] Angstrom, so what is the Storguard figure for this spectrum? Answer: 0.93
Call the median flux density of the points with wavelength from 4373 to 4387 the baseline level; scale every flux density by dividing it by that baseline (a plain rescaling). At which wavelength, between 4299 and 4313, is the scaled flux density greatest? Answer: 4308.38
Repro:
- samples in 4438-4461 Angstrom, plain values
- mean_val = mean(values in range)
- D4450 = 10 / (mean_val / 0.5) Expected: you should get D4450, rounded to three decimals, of 0.212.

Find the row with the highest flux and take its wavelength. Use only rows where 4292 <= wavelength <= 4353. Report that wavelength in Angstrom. 4308.38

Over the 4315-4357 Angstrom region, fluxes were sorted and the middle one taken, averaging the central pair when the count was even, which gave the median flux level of 22.4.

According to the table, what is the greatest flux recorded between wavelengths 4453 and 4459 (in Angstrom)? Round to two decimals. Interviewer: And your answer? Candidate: 24.38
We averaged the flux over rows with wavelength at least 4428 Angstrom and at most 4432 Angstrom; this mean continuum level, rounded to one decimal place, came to 21.5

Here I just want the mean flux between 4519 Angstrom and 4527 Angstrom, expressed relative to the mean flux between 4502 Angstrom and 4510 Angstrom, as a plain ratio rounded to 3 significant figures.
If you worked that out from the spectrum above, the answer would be 1.01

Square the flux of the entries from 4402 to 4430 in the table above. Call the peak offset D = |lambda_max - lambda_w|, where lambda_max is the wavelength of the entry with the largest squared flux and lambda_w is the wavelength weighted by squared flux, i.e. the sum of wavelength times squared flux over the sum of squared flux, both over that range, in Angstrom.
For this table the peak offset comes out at 5.1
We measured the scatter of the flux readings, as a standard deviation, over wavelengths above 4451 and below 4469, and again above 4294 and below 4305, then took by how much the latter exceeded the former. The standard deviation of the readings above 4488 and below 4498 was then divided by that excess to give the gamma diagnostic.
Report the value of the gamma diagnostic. 4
